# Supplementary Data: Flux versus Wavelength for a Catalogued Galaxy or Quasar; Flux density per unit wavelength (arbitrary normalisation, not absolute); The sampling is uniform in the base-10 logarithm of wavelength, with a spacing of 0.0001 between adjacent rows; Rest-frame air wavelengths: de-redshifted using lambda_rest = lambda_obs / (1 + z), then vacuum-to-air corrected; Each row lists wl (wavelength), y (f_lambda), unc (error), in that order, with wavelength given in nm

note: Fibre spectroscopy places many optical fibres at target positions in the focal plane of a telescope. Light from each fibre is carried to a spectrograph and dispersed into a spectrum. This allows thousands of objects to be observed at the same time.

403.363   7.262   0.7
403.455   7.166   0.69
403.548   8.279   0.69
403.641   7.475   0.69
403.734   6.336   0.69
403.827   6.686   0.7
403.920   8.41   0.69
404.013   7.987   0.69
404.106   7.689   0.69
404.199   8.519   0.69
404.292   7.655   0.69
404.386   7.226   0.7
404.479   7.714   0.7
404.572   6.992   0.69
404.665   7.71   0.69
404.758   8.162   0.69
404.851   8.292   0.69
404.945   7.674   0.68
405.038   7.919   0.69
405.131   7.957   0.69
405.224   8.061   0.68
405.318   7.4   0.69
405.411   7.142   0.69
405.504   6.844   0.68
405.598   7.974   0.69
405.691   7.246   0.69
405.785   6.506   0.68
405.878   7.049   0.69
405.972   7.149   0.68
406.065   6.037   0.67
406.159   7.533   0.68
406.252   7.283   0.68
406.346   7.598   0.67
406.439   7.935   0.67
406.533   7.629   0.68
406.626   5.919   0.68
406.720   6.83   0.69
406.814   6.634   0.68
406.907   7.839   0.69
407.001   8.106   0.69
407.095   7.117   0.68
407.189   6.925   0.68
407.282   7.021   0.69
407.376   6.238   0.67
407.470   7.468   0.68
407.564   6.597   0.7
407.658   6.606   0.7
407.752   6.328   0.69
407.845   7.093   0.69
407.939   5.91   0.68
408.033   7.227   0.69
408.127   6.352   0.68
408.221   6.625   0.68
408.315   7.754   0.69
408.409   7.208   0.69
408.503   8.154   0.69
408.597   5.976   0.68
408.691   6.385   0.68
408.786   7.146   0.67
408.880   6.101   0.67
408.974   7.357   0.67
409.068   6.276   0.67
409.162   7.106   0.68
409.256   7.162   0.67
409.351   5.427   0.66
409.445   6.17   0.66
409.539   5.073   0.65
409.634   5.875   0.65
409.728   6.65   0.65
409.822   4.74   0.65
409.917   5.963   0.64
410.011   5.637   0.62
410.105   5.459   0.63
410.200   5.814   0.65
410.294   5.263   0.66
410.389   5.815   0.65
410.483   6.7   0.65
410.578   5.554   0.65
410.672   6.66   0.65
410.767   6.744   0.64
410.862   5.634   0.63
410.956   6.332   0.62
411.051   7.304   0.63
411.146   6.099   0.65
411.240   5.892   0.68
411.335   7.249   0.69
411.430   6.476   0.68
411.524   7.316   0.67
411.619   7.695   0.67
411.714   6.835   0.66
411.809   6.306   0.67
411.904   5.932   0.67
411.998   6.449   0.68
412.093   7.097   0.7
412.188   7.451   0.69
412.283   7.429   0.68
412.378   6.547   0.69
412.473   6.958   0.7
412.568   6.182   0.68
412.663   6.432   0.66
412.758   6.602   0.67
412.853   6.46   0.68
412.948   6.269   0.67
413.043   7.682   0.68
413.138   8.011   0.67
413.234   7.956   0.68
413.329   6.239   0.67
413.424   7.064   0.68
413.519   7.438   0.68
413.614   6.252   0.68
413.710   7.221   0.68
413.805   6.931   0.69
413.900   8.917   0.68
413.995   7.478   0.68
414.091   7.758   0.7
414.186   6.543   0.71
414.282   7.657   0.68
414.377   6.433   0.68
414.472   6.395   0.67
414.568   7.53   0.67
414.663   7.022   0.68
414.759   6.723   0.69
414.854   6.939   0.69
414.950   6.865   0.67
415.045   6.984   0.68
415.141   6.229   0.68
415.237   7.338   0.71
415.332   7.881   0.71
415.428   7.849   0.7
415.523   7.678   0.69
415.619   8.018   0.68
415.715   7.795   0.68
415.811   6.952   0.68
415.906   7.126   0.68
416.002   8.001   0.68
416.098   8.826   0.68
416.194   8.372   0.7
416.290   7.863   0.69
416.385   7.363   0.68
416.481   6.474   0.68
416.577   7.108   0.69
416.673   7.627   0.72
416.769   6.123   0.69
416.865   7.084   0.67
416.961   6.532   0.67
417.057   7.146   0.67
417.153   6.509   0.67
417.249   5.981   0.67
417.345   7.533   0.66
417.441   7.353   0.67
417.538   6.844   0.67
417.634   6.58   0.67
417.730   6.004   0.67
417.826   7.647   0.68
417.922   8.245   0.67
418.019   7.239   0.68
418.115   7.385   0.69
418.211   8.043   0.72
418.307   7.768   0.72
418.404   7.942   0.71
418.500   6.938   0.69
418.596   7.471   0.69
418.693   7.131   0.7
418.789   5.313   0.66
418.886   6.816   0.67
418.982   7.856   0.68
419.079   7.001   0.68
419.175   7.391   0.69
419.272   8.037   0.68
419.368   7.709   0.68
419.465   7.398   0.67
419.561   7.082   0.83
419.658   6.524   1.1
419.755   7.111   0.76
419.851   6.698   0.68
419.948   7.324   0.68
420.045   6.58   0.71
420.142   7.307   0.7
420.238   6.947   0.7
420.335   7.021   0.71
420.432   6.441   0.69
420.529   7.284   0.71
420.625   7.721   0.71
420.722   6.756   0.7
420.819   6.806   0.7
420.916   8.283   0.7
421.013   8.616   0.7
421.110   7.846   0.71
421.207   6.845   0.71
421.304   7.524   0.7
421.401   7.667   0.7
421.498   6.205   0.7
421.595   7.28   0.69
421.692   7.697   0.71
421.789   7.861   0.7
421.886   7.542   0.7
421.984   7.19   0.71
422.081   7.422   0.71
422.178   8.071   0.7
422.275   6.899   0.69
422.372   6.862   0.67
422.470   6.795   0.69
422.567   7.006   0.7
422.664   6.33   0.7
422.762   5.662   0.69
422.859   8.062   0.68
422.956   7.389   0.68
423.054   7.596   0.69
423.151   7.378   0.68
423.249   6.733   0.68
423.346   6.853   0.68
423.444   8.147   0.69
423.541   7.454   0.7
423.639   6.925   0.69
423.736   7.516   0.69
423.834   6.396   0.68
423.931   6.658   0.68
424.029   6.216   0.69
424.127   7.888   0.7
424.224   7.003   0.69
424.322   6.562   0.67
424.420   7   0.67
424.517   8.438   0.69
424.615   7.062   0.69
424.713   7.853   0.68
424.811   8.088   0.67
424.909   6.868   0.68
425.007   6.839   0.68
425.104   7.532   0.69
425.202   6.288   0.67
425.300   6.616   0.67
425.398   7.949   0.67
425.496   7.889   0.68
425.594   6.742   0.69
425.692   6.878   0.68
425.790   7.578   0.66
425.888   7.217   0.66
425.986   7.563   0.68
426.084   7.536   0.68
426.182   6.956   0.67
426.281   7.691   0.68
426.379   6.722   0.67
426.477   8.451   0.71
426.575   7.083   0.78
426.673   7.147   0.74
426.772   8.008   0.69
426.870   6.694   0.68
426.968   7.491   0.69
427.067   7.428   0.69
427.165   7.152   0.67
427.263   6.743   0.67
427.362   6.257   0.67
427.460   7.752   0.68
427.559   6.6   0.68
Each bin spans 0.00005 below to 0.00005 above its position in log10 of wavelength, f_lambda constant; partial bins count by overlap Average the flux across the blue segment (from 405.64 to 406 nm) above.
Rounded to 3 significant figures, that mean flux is 6.99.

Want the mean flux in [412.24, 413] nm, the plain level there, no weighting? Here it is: 6.61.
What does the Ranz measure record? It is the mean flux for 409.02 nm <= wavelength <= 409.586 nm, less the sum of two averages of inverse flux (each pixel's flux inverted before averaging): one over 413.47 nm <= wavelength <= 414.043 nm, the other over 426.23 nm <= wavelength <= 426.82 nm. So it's 5.9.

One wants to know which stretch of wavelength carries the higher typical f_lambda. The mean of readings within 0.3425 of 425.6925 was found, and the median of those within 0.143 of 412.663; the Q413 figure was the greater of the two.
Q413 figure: 7.40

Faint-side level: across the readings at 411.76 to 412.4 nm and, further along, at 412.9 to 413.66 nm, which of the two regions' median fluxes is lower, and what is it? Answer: 6.55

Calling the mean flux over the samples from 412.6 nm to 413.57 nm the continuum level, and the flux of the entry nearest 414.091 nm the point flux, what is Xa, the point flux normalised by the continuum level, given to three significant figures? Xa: 1.11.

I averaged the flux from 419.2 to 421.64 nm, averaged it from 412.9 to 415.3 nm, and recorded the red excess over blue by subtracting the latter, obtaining 0.1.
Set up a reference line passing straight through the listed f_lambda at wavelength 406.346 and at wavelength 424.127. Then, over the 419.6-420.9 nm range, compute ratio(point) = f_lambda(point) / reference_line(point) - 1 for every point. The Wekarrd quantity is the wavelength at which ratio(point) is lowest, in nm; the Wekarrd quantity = 420.432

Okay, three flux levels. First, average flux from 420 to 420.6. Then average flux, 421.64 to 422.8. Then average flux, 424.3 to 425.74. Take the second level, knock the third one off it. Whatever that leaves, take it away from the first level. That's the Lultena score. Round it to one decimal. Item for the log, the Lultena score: 7.1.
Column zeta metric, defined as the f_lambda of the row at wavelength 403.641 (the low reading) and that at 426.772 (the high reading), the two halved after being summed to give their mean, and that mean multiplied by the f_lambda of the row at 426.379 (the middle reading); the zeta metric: 52.0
